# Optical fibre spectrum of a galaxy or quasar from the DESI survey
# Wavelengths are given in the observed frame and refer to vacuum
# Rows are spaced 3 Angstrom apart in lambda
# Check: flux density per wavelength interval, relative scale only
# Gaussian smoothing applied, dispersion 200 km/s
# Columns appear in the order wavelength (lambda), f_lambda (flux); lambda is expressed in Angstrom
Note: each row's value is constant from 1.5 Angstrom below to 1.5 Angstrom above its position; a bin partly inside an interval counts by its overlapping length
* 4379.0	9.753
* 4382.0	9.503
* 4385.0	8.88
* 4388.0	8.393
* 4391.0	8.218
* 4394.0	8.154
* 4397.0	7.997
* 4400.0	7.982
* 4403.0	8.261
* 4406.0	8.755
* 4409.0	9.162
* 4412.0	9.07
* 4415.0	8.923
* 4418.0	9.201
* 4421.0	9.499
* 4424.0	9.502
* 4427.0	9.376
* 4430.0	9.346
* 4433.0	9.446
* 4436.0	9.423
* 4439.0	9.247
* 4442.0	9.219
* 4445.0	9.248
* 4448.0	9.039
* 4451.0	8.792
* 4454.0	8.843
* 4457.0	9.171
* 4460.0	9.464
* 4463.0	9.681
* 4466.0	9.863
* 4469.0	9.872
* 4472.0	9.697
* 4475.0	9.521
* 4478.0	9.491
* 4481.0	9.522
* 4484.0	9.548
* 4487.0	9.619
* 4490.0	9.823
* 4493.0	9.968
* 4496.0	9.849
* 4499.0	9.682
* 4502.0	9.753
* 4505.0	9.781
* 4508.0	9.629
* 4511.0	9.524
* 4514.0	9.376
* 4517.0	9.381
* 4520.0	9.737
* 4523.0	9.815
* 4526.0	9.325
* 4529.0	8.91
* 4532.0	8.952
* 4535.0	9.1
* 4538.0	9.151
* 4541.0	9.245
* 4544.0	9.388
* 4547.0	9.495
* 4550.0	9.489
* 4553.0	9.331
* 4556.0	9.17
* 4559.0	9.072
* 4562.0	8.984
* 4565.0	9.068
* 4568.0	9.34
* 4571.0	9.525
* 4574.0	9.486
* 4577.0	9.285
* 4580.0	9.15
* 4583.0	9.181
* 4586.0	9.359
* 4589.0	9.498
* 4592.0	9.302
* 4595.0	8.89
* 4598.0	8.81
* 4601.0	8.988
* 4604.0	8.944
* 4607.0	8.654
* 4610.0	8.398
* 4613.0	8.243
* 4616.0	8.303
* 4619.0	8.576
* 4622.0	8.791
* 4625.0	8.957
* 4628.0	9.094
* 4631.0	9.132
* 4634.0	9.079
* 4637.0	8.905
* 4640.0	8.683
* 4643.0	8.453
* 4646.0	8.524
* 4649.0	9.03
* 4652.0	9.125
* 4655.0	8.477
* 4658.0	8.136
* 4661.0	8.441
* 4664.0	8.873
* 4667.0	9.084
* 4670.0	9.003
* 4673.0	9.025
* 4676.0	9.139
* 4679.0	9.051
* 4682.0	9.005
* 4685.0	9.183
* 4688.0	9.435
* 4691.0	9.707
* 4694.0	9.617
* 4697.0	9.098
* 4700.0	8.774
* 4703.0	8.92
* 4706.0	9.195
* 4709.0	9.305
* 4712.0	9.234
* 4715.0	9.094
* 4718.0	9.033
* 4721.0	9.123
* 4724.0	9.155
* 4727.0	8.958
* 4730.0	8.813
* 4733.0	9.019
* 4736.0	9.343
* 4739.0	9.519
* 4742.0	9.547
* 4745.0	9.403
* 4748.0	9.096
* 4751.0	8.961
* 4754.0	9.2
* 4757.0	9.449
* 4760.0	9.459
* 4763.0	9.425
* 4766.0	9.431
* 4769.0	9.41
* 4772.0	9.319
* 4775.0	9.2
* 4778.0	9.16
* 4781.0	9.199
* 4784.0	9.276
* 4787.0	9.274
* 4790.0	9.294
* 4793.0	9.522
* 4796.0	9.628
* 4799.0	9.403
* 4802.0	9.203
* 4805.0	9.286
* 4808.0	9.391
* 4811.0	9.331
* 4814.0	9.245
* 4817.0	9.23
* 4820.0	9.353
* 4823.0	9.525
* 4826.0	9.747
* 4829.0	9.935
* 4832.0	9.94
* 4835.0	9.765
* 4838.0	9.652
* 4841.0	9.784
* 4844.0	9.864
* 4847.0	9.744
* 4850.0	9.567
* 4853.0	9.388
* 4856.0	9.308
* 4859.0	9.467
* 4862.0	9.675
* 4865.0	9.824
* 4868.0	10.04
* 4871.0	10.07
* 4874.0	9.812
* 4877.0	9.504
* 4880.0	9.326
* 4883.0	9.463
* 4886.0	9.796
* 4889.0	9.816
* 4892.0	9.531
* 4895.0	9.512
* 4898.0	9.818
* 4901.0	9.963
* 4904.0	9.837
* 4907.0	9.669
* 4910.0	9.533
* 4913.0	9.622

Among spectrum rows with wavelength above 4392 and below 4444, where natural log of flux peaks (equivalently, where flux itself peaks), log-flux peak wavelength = 4424.0 Angstrom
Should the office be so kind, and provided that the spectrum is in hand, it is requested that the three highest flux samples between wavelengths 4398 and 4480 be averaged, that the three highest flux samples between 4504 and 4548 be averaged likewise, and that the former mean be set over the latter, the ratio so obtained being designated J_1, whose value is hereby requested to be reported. 1.00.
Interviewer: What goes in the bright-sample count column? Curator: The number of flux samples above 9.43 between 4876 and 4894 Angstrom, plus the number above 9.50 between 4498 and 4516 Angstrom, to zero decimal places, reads 10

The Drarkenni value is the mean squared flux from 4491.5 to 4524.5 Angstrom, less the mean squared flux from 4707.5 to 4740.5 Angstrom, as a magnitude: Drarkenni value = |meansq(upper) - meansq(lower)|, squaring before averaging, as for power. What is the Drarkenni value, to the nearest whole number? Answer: 10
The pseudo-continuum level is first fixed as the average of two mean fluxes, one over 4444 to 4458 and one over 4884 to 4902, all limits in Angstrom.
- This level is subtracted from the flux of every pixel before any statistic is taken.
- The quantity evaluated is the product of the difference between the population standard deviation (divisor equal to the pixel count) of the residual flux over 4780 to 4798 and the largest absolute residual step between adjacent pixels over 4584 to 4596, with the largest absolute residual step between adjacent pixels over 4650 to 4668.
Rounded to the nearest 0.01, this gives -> -0.17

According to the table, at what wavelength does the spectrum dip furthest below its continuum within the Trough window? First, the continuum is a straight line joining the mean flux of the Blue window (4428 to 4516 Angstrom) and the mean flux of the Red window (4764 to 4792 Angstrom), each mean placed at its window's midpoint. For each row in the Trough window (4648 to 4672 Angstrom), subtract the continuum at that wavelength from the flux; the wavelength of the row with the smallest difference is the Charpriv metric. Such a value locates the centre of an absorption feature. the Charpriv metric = 4658.0 Angstrom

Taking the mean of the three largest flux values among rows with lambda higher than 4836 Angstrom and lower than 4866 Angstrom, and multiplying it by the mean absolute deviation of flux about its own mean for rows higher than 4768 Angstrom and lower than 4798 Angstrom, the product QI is 1.13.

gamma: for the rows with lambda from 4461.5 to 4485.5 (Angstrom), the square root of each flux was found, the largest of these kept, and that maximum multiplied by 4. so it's 12.6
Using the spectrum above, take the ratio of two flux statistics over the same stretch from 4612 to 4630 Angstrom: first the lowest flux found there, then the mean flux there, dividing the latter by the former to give 1.05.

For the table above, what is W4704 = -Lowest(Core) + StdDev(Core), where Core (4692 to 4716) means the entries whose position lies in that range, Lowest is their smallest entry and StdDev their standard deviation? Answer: -8.5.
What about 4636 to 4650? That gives -8.2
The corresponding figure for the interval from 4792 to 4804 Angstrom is -9.0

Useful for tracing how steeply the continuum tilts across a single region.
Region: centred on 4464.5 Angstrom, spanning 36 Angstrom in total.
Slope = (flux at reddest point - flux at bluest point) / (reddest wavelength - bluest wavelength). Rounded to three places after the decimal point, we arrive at 0.015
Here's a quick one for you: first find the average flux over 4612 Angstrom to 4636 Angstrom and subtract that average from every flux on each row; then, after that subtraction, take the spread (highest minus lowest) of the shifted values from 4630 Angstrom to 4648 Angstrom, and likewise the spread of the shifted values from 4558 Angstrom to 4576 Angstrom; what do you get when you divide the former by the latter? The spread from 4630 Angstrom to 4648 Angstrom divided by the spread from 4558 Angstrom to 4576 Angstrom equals 1.3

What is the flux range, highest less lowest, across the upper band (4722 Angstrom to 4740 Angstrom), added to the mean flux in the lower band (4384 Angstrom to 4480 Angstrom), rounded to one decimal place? 9.8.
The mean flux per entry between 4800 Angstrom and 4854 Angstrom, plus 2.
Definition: 11.6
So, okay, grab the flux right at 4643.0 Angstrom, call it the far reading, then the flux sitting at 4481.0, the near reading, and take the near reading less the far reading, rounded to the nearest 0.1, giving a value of 1.1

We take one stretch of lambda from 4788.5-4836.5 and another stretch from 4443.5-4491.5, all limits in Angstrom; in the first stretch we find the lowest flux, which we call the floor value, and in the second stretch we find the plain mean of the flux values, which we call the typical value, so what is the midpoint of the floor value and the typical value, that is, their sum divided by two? 9.33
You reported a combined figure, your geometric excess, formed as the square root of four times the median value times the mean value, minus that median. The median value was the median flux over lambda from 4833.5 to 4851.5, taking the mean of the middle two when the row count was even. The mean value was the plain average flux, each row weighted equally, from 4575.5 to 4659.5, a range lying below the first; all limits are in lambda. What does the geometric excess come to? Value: 8.83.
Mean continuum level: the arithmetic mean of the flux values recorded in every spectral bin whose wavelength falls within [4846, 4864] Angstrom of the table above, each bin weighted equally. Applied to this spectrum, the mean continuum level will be 9.5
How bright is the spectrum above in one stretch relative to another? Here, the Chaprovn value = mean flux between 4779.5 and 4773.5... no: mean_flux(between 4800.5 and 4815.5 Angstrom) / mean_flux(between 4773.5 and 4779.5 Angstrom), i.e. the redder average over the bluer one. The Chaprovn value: 1.01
